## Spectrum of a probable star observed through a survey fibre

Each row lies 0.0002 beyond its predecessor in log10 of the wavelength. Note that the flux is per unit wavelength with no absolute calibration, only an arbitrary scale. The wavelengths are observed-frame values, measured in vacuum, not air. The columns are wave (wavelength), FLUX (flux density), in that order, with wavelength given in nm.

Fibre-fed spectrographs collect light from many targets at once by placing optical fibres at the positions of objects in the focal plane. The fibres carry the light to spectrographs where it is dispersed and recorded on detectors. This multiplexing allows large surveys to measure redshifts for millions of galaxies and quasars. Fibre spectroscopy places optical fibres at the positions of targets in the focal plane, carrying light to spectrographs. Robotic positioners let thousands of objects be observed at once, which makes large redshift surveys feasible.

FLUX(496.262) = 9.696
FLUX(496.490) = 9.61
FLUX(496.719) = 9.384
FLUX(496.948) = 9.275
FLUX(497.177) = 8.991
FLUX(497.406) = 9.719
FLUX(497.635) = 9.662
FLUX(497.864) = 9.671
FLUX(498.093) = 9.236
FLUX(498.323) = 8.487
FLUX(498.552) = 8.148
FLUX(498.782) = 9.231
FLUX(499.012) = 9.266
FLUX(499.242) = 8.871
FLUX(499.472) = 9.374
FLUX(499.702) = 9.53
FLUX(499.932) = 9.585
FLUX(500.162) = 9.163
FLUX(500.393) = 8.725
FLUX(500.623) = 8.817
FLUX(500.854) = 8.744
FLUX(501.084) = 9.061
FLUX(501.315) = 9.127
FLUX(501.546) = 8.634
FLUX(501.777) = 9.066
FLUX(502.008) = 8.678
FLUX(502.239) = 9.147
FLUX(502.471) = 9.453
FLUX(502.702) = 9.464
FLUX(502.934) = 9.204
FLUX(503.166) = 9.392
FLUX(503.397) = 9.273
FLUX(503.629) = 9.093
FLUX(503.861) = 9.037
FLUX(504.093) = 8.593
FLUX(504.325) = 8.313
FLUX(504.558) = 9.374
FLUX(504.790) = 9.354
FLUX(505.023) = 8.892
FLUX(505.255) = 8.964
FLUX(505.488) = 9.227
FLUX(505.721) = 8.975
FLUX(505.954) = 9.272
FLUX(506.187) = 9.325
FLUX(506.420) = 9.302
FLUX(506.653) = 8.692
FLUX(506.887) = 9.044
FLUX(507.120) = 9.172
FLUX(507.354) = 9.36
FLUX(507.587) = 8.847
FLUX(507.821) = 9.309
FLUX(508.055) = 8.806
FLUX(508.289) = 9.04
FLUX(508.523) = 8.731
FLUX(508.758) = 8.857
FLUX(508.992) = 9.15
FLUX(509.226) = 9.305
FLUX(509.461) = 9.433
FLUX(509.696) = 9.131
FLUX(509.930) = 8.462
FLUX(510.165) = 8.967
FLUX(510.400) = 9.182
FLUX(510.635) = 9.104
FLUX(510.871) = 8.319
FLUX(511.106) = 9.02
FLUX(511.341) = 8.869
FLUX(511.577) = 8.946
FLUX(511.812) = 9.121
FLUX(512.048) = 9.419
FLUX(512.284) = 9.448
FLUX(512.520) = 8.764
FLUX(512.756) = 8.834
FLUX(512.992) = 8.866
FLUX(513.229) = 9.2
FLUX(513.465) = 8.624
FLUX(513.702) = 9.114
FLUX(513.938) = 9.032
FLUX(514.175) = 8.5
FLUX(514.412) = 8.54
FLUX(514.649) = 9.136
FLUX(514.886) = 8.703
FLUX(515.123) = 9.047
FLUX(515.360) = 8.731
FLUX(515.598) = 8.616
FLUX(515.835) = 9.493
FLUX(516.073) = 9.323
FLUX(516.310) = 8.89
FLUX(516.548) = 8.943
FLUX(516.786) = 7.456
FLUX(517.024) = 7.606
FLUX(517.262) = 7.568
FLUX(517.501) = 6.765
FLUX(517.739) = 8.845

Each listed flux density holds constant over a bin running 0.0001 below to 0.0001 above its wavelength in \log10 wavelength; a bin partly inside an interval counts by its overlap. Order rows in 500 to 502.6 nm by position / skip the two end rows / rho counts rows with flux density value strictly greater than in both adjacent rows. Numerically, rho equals 3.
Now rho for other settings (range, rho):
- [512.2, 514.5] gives 2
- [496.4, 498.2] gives 2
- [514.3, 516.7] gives 3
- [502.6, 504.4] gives 1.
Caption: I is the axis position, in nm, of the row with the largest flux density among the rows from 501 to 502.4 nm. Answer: 502.239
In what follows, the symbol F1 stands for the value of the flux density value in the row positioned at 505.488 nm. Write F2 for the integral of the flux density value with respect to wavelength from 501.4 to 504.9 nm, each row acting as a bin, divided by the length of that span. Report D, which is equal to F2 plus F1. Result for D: 18.3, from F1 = 9.227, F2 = 9.07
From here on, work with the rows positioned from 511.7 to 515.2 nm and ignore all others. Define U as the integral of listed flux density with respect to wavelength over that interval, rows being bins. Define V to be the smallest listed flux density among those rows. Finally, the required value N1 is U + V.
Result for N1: 39.8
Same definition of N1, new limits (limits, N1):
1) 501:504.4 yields 39.1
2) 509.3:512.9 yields 40.7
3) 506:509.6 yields 41.4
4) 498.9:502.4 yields 40.3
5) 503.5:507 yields 39.9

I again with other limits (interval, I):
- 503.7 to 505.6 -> 504.558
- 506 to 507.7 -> 507.354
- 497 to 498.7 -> 497.406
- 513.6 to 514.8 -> 514.649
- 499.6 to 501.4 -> 499.932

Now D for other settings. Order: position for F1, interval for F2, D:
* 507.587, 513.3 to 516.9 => 17.7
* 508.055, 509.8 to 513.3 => 17.8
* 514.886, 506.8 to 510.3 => 17.7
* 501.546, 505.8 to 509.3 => 17.7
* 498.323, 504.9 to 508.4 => 17.6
